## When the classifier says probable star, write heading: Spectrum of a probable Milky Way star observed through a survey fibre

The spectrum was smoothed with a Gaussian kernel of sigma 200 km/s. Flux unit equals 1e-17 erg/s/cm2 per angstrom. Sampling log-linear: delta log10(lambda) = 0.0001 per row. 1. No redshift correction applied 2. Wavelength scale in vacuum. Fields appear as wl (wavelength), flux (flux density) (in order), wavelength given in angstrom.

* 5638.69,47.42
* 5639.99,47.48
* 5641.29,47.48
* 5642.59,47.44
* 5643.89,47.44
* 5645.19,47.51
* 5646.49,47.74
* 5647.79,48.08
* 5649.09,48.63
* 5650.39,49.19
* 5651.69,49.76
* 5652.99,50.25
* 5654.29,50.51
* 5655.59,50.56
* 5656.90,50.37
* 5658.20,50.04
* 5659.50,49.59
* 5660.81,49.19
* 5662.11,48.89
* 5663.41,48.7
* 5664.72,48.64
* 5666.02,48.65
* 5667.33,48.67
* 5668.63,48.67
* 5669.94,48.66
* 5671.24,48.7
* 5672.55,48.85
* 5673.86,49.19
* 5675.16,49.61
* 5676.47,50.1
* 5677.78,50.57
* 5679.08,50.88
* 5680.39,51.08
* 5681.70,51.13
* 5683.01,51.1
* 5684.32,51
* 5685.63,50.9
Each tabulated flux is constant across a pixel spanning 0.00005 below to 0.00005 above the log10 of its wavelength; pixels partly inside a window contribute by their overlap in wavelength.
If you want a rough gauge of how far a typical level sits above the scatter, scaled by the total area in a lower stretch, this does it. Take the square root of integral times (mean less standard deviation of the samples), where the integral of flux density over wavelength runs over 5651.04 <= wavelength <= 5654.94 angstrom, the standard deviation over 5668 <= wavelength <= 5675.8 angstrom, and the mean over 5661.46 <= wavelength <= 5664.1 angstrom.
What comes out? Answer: 97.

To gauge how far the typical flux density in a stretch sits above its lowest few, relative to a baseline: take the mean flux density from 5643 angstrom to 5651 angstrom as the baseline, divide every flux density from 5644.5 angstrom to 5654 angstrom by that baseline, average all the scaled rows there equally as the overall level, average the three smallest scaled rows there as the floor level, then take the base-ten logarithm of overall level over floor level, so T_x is 0.009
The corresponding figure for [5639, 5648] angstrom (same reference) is 0.001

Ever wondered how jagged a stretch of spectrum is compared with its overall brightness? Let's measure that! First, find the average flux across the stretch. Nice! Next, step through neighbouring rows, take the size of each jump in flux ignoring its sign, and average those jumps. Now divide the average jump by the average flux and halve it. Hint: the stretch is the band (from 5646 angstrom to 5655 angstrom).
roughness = 0.0047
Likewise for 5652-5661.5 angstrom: 0.0028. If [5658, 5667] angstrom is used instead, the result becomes 0.0024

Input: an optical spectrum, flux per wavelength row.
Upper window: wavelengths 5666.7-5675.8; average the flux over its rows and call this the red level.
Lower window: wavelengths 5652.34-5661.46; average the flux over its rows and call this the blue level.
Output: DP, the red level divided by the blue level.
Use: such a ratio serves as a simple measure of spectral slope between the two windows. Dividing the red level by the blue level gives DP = 0.977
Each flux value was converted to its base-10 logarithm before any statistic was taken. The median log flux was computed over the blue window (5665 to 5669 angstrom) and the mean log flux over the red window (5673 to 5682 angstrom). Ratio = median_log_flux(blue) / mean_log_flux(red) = 0.99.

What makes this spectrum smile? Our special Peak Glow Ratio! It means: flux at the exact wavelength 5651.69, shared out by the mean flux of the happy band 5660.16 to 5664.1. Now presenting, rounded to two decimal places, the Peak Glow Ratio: 1.02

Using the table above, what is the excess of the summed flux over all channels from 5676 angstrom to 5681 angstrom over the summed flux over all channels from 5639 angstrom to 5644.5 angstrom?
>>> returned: 13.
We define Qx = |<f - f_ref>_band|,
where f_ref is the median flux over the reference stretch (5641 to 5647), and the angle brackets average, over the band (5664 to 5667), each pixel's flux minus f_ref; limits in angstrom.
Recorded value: 1.17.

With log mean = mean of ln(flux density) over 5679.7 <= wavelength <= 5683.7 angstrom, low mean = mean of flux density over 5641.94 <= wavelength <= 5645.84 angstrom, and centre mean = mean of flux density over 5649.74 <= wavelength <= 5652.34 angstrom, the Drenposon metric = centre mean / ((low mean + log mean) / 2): 1.93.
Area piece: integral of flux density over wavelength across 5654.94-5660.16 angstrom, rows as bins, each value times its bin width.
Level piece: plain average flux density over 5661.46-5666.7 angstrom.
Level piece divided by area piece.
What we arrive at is 0.186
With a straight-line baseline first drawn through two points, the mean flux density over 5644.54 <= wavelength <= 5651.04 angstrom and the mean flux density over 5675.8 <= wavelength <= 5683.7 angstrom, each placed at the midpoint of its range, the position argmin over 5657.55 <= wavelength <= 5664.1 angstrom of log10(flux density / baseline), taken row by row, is 5663.41 angstrom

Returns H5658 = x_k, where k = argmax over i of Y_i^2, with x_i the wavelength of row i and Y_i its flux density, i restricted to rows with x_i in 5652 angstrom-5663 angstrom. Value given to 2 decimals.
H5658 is 5655.59 angstrom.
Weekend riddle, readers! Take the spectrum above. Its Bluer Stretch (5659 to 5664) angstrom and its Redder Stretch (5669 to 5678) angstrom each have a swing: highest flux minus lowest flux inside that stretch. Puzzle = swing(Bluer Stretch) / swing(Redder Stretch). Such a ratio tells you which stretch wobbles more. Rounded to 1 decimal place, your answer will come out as 0.5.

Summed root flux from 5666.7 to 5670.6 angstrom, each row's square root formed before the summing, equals 20.93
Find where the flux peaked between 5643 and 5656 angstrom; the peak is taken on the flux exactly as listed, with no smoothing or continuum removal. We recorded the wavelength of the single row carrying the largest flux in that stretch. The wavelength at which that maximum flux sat 5655.59 angstrom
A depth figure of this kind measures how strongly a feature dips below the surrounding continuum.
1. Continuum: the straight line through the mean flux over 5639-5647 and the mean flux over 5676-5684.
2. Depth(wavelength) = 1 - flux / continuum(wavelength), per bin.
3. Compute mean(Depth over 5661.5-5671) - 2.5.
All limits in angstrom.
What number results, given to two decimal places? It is -2.48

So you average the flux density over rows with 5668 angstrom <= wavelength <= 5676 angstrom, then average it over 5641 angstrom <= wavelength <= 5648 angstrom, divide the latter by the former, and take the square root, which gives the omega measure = 0.99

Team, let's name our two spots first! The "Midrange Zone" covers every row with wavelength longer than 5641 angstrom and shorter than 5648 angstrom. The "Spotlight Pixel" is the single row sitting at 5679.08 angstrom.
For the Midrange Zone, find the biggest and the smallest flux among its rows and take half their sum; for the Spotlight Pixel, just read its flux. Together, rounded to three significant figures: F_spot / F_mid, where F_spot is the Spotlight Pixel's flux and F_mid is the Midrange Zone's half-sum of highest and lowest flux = 1.07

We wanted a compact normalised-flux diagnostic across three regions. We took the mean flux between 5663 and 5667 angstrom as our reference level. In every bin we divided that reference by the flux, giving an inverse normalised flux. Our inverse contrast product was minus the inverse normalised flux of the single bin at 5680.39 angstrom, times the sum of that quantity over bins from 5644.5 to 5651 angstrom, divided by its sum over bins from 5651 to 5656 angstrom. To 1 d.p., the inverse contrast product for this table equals -1.2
